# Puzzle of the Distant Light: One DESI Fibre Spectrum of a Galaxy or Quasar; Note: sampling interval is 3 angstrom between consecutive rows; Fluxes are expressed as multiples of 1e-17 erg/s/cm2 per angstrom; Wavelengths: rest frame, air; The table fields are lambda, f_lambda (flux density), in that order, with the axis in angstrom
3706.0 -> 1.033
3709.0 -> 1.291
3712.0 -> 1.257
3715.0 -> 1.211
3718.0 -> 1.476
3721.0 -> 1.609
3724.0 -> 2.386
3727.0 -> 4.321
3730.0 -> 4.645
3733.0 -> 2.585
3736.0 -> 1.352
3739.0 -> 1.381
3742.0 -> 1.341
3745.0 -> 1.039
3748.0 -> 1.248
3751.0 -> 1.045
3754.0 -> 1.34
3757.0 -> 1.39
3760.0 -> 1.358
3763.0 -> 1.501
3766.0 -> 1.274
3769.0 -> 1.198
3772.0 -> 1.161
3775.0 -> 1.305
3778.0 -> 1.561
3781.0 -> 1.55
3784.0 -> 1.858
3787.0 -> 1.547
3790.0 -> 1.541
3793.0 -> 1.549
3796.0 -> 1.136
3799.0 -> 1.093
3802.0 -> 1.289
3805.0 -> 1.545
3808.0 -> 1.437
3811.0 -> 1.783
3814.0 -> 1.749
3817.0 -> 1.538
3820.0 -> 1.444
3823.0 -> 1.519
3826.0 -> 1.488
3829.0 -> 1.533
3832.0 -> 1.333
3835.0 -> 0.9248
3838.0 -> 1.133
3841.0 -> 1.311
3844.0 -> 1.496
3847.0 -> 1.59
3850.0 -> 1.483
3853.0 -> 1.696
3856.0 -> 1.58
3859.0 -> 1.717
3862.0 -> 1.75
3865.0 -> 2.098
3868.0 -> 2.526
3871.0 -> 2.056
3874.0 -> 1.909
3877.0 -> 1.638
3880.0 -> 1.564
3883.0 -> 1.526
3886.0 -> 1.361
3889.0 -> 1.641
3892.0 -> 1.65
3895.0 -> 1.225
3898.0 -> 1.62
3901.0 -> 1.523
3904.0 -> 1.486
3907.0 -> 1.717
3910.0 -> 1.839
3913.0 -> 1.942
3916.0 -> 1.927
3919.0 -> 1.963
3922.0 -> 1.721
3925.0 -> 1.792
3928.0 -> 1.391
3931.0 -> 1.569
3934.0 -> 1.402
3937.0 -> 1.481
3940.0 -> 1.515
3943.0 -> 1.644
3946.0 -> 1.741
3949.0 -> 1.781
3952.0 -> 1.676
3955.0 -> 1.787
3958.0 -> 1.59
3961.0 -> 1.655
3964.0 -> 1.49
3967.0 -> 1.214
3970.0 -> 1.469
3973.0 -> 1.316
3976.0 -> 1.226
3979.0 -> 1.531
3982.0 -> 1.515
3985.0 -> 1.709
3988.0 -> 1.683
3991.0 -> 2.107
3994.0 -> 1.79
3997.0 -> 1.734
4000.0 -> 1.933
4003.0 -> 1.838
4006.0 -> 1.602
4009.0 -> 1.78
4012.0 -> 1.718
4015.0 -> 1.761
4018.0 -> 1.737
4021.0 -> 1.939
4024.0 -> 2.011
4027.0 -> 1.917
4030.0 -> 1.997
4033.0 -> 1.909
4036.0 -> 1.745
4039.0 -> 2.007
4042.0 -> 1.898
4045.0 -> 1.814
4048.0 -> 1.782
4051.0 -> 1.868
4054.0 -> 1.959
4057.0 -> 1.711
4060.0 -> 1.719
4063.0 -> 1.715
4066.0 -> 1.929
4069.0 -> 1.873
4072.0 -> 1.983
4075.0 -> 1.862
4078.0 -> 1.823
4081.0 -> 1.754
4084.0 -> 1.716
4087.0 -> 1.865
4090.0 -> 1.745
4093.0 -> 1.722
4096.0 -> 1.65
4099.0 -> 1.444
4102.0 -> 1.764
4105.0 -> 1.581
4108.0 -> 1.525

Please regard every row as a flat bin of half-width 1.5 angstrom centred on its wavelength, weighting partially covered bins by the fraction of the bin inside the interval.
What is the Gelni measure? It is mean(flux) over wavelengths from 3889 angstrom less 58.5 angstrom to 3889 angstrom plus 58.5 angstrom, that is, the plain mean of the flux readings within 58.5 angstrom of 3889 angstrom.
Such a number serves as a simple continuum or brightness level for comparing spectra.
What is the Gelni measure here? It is 1.63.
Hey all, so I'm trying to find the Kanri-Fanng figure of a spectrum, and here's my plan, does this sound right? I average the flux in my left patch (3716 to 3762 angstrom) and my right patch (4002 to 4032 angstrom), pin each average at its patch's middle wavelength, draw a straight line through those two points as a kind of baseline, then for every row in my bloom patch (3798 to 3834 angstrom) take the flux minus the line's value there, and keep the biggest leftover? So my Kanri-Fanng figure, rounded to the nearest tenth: -0.1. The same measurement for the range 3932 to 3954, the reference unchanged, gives -0.1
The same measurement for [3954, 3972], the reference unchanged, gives -0.1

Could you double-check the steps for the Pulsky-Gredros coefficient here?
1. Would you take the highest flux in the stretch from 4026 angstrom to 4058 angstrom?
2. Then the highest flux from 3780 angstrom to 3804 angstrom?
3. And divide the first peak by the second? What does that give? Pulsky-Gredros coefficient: 1.08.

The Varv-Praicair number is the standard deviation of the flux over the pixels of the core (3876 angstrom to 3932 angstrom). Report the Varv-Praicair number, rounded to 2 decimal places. 0.20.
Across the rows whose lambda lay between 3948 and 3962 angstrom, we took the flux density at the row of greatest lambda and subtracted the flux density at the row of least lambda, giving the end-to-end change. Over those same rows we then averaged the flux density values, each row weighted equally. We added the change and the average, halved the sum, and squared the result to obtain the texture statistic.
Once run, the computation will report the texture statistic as 0.62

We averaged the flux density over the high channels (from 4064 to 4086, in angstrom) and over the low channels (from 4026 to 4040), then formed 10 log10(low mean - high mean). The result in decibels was -11.8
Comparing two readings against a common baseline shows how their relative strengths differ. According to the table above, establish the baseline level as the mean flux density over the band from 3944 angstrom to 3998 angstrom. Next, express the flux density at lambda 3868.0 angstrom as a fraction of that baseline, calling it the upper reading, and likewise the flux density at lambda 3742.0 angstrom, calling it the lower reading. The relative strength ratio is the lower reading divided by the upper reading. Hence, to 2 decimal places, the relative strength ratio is 0.53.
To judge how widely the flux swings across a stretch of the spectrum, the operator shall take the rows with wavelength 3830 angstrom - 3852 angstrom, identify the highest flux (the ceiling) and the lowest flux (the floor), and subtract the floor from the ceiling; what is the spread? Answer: 0.67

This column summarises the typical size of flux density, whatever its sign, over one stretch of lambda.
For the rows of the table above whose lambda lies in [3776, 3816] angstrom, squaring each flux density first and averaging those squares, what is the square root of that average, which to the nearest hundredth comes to 1.53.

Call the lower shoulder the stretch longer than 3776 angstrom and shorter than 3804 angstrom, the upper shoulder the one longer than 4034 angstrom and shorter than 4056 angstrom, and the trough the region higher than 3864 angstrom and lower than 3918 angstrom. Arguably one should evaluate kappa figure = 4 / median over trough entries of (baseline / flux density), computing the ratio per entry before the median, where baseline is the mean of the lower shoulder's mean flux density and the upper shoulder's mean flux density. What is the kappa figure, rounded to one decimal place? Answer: 4.0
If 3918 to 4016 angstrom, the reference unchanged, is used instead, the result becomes 4.0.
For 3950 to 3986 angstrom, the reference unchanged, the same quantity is 3.7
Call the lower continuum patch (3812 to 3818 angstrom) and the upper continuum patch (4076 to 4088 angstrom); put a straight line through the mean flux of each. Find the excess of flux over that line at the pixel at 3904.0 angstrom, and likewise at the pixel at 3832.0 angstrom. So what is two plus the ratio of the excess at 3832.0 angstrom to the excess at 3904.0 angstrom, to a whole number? 4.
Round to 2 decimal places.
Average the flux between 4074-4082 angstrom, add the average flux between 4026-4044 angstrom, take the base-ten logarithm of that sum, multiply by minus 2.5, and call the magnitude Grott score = -1.43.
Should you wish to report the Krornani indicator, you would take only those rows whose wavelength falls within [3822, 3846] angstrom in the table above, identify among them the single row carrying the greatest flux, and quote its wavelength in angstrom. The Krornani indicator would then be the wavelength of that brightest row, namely 3829.0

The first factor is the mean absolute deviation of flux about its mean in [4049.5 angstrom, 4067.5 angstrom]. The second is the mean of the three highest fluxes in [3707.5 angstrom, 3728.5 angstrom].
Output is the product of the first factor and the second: 0.28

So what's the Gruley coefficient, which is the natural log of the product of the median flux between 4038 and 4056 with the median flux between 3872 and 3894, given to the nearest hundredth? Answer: 1.13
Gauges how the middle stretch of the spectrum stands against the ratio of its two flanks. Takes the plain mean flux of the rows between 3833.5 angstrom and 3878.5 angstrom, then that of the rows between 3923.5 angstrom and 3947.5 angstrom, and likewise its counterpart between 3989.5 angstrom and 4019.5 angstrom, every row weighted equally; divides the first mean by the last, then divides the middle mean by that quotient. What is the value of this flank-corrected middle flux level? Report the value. 1.70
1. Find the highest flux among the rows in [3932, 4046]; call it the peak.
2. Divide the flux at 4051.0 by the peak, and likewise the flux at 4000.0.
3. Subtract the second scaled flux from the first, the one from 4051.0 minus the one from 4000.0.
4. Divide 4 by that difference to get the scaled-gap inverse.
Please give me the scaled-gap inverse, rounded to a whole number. -130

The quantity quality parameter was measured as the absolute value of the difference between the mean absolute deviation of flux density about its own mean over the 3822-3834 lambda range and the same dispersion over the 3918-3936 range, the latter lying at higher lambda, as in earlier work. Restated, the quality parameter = 0.12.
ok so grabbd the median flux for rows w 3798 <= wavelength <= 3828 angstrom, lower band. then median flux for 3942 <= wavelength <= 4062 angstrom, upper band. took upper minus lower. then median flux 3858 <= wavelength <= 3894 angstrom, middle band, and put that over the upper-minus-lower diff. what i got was 7.0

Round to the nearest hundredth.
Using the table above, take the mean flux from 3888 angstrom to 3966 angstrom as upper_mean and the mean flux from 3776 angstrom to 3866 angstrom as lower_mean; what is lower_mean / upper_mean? 0.92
